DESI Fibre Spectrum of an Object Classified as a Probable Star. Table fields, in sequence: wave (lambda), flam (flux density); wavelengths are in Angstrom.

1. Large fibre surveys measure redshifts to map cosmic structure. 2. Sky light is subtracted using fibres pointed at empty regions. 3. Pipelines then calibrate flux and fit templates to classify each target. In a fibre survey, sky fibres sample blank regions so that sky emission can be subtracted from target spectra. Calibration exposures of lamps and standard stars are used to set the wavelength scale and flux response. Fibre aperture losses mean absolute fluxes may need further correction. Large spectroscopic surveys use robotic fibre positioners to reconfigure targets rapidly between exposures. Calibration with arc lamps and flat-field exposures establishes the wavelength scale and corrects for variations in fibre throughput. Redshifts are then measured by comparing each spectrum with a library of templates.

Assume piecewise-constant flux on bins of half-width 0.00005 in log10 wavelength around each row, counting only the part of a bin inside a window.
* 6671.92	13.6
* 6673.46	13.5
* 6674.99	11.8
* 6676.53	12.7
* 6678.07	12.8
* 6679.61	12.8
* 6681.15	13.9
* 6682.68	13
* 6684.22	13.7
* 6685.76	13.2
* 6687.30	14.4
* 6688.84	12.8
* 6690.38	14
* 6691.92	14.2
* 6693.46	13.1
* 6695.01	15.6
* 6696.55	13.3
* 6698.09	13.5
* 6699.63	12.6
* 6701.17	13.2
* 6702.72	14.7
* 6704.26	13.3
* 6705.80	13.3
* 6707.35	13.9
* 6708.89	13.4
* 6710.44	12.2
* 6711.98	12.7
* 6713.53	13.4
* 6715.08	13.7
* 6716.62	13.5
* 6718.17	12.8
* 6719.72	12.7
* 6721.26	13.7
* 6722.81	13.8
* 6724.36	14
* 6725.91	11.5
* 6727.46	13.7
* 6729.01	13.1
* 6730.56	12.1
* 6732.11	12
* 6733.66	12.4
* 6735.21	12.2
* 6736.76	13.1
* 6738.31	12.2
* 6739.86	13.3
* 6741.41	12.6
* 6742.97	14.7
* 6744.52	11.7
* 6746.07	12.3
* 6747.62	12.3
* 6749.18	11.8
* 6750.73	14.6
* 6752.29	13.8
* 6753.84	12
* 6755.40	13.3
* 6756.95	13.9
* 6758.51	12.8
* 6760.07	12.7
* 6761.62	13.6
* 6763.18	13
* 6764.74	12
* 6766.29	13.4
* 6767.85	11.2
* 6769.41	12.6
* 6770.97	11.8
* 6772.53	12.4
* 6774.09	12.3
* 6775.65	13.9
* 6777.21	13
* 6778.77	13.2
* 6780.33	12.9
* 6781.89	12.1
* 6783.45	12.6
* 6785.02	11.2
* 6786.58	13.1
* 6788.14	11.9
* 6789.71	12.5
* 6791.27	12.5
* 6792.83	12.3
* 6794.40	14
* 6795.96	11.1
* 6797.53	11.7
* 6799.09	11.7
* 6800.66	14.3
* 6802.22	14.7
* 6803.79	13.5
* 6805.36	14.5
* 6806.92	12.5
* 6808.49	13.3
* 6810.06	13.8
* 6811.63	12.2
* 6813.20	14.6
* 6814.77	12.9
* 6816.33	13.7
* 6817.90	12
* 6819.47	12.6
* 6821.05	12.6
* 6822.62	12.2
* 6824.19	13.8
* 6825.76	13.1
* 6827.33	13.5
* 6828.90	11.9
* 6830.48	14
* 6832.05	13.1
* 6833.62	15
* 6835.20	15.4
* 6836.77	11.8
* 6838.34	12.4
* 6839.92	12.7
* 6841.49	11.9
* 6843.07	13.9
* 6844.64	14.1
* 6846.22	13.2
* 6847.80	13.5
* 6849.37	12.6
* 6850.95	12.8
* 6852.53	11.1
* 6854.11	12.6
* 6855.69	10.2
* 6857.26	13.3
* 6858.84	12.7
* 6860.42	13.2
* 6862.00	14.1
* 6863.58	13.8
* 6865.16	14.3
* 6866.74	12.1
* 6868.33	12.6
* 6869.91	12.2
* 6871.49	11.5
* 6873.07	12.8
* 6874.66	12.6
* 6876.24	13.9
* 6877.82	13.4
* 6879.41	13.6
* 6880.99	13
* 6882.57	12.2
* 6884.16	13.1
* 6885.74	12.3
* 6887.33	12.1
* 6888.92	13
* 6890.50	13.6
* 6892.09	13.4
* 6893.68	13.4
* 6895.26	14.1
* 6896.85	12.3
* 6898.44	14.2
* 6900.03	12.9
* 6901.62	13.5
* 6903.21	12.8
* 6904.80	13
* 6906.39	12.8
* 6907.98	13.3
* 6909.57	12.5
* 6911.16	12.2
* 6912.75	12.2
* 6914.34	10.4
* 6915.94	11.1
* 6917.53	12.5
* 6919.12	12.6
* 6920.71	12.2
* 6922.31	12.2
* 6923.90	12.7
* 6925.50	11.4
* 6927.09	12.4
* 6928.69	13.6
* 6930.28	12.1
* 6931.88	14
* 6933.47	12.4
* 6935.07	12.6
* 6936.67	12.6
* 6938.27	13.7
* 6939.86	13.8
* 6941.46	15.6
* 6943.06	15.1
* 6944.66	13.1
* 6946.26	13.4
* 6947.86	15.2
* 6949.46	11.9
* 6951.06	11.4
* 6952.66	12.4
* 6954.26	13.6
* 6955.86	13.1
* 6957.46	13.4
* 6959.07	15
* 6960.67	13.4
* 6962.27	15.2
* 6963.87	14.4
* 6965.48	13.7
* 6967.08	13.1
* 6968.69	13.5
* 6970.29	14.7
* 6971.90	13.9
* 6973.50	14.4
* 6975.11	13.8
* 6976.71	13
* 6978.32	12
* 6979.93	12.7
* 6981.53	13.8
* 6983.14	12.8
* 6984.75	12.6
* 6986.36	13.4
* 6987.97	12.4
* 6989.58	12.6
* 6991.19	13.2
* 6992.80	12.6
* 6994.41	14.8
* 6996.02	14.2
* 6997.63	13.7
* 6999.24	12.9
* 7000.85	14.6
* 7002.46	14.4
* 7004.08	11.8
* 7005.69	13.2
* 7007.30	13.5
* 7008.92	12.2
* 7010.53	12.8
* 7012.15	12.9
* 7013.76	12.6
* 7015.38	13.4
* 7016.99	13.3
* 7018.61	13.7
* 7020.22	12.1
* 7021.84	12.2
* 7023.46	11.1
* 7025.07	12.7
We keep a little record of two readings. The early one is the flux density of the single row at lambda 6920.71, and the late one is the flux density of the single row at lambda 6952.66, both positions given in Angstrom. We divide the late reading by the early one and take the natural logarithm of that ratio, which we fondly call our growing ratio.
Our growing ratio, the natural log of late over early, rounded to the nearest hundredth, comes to 0.02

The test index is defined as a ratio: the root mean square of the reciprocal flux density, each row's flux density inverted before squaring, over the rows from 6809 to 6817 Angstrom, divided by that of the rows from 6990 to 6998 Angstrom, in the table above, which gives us 1.02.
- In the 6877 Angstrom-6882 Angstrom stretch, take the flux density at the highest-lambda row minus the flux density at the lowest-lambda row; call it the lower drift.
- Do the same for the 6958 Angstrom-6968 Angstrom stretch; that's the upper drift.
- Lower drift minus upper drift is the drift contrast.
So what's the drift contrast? 1.5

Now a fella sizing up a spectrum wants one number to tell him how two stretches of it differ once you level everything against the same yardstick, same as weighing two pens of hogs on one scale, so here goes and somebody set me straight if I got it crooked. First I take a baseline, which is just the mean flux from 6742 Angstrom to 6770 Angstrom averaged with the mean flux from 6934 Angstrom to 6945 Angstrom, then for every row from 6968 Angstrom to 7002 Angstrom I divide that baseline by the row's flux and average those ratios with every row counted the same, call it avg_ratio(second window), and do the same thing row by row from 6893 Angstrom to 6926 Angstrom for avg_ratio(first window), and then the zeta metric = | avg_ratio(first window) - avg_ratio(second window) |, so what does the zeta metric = 0.067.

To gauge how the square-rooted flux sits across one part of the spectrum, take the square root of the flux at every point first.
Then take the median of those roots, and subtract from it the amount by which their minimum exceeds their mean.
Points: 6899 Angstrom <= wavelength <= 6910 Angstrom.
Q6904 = 3.66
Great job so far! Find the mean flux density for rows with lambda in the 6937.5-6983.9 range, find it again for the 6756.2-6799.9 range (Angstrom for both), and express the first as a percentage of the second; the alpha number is 109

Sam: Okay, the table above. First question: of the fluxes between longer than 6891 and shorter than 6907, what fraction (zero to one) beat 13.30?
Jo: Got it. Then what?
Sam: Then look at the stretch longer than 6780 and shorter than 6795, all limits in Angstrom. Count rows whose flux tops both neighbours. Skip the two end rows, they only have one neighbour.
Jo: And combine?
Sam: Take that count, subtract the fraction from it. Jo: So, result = 1.5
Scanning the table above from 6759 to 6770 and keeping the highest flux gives 13.6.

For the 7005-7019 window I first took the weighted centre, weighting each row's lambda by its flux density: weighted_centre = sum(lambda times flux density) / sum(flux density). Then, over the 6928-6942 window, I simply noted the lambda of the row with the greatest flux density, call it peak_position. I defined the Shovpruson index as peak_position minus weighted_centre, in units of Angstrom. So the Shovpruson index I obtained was -70.7 Angstrom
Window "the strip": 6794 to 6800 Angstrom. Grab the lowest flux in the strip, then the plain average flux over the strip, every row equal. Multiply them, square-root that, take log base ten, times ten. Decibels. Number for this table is 10.6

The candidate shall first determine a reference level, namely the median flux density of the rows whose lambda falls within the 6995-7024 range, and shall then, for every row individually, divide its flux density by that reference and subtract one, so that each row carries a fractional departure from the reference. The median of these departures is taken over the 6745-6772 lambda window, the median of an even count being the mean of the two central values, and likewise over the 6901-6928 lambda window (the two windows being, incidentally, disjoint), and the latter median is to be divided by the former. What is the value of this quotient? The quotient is 1.6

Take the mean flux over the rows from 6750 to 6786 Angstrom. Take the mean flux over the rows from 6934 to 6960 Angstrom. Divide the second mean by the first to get 1.05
